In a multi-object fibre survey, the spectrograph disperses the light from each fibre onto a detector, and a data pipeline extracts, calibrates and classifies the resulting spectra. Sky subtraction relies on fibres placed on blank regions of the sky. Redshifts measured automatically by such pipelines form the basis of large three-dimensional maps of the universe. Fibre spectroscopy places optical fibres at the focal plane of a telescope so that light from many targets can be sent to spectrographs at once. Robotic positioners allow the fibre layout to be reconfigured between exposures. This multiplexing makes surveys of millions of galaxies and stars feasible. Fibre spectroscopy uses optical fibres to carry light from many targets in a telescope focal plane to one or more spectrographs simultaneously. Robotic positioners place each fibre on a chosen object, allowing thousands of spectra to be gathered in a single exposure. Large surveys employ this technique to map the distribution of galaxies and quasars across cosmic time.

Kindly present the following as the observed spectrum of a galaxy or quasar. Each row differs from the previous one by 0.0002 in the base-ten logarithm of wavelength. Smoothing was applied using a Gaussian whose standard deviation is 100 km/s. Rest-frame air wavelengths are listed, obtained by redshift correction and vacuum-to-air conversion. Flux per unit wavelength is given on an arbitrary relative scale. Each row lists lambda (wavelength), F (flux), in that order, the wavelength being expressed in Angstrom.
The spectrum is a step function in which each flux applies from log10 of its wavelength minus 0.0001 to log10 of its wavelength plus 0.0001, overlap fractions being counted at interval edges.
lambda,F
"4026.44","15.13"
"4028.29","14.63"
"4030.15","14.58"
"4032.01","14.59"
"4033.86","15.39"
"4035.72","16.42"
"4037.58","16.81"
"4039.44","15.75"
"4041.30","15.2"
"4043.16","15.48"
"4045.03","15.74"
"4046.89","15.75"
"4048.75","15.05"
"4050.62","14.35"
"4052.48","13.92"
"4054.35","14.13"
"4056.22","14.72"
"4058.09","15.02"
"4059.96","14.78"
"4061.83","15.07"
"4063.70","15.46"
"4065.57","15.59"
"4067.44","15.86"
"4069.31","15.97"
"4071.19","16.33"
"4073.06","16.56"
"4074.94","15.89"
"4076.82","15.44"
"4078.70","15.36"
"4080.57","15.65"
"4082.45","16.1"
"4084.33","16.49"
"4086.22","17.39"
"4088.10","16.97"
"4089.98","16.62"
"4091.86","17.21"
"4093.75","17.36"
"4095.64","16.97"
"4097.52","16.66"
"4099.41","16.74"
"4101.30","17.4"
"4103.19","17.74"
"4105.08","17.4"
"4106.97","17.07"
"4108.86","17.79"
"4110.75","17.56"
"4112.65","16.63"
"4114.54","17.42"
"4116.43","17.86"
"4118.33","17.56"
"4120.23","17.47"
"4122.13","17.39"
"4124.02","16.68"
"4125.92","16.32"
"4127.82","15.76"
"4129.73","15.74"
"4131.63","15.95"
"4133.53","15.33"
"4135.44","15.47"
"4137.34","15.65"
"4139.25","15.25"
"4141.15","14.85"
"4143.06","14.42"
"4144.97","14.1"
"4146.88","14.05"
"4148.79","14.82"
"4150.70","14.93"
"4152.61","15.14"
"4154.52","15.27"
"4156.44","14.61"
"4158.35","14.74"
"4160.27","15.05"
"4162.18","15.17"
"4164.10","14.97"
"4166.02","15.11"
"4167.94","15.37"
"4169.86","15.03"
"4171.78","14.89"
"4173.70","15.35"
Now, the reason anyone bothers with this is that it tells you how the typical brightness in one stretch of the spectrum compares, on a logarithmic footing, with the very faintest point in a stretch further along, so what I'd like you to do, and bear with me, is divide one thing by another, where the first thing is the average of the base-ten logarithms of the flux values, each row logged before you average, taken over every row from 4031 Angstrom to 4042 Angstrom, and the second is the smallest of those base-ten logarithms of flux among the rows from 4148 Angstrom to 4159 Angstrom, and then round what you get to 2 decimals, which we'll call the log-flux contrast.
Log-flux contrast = 1.03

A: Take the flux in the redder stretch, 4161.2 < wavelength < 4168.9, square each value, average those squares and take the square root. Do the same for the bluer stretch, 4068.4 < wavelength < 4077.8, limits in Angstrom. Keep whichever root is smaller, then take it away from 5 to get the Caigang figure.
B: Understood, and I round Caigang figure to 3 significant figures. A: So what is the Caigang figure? -10.2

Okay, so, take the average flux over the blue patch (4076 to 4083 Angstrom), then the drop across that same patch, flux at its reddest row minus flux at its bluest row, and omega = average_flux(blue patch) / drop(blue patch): 24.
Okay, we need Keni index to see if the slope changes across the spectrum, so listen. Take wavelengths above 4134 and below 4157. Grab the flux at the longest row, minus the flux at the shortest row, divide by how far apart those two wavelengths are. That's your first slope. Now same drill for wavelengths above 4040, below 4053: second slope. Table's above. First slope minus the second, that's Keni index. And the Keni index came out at 0.074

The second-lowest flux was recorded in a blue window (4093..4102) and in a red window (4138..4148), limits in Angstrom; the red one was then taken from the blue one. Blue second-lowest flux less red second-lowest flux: 2.64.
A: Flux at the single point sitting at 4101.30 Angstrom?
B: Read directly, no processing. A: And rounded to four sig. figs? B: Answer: 17.40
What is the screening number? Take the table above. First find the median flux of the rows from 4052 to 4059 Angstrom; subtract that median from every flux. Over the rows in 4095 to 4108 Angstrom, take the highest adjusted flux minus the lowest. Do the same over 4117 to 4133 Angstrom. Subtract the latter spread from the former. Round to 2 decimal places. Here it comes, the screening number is -0.74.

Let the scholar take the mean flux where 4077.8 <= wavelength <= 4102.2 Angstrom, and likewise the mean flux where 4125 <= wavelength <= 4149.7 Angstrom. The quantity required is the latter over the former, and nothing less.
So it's 0.91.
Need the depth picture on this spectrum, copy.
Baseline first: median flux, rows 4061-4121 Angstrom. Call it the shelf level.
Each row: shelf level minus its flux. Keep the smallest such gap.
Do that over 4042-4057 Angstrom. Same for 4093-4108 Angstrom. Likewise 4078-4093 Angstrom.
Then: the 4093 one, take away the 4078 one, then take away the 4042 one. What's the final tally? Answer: -1.3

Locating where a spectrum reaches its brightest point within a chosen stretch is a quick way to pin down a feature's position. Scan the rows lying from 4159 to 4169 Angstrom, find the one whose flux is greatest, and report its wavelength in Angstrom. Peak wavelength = 4167.94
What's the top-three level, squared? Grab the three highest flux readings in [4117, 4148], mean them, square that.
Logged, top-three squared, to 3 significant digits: 305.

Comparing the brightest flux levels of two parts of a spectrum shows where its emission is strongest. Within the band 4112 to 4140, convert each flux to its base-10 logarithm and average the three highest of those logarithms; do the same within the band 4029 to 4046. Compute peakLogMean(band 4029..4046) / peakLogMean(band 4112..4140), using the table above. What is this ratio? 0.97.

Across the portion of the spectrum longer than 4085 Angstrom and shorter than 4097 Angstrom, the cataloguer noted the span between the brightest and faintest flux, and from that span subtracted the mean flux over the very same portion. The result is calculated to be -16.3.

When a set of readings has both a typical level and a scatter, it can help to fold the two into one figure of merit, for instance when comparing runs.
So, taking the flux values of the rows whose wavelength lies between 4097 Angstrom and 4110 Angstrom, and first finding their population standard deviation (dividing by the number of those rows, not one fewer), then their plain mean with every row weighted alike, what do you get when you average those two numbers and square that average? 78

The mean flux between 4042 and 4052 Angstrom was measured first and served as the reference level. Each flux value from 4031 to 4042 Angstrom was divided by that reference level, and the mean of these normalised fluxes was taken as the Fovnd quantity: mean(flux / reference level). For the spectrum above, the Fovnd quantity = 1.03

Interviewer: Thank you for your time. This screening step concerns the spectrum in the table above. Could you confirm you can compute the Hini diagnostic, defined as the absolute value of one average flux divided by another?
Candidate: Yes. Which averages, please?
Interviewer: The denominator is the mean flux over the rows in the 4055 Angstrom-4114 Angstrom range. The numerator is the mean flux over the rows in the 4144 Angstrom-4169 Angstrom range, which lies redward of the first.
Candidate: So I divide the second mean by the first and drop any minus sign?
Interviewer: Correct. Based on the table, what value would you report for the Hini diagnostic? 0.91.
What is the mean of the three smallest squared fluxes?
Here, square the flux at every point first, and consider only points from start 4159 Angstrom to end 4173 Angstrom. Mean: 224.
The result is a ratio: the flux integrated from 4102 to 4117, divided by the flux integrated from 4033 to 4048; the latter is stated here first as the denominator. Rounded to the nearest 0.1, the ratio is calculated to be 1.1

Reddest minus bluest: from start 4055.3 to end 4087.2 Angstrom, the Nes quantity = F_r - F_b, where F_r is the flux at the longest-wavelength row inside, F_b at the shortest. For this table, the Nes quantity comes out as 2.7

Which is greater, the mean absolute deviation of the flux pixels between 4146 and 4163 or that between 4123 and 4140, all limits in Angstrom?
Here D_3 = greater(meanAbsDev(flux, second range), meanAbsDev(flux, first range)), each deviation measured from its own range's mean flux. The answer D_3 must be 0.35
